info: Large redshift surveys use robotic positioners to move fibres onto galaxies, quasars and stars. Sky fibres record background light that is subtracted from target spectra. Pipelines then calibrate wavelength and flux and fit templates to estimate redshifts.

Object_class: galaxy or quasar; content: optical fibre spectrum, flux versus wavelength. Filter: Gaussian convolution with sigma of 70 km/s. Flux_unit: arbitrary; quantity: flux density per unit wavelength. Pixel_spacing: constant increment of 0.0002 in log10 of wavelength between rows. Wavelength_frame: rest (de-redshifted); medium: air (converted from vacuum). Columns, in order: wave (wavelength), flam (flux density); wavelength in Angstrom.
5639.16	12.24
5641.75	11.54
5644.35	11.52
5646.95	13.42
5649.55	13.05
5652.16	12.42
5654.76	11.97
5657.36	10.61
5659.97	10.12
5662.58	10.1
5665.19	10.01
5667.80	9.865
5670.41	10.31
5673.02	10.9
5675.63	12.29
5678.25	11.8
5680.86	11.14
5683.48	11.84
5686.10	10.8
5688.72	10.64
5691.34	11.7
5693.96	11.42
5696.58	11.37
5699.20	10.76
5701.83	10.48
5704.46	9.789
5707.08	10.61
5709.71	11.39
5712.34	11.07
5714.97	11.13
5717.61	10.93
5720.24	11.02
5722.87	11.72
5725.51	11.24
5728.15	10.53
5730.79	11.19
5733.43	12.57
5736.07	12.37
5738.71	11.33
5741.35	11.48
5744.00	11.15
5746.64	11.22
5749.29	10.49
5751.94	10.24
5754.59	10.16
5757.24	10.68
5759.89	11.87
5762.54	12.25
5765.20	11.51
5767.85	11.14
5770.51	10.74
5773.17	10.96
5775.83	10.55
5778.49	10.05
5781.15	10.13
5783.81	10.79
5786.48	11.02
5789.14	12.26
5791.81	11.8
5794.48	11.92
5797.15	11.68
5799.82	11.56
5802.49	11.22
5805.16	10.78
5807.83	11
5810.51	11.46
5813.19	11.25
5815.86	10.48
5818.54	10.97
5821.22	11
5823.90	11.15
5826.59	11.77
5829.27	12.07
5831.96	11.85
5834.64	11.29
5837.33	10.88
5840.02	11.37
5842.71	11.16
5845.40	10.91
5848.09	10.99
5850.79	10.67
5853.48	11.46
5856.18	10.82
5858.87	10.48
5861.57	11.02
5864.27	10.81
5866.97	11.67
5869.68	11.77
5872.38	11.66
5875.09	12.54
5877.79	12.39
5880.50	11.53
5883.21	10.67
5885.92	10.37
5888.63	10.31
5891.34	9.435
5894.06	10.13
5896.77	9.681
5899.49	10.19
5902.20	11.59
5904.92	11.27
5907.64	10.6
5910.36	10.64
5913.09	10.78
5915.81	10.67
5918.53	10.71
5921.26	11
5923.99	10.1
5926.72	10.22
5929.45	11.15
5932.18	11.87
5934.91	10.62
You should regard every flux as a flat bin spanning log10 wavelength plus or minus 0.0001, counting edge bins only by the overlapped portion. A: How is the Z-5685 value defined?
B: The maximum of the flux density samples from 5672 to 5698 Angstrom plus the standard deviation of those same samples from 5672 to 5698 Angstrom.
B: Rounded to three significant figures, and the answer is 12.8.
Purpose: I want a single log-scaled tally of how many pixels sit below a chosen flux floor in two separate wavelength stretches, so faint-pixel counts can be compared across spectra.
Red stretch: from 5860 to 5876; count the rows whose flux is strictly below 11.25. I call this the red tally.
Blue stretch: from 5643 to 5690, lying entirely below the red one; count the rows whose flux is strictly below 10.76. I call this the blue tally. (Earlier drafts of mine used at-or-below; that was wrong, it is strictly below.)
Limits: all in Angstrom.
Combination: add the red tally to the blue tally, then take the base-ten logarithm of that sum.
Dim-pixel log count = 0.95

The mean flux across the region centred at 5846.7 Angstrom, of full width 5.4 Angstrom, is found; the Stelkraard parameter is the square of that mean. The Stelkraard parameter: 120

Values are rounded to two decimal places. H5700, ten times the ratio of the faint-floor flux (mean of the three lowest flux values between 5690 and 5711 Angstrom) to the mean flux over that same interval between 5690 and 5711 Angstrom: 9.41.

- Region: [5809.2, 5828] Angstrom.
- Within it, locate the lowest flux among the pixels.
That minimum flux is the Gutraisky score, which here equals 10.48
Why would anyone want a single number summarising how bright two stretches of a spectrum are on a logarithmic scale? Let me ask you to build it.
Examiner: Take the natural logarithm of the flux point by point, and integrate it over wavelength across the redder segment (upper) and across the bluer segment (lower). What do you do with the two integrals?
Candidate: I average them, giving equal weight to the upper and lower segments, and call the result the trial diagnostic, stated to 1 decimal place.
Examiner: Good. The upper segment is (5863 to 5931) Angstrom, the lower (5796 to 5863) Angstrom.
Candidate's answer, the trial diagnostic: 161.9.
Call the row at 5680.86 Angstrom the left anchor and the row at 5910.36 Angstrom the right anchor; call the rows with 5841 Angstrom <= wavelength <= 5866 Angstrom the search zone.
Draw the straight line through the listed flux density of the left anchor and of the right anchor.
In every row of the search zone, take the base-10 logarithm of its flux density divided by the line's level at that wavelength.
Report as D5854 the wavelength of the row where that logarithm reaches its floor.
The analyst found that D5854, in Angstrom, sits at 5858.87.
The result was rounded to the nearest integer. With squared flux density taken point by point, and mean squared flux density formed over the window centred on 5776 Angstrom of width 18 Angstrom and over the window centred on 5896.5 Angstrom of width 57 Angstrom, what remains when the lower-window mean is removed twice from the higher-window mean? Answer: -107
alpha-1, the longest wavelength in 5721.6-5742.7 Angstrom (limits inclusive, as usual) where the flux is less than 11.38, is 5738.71 Angstrom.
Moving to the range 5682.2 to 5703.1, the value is 5701.83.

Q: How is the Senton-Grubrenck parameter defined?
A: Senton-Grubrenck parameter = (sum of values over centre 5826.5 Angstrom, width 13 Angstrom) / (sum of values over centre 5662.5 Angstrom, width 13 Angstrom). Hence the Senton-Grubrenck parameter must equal 1.14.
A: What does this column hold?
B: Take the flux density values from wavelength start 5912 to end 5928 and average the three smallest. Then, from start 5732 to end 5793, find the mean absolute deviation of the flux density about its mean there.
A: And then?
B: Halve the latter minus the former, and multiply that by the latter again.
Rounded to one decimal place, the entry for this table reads -3.0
